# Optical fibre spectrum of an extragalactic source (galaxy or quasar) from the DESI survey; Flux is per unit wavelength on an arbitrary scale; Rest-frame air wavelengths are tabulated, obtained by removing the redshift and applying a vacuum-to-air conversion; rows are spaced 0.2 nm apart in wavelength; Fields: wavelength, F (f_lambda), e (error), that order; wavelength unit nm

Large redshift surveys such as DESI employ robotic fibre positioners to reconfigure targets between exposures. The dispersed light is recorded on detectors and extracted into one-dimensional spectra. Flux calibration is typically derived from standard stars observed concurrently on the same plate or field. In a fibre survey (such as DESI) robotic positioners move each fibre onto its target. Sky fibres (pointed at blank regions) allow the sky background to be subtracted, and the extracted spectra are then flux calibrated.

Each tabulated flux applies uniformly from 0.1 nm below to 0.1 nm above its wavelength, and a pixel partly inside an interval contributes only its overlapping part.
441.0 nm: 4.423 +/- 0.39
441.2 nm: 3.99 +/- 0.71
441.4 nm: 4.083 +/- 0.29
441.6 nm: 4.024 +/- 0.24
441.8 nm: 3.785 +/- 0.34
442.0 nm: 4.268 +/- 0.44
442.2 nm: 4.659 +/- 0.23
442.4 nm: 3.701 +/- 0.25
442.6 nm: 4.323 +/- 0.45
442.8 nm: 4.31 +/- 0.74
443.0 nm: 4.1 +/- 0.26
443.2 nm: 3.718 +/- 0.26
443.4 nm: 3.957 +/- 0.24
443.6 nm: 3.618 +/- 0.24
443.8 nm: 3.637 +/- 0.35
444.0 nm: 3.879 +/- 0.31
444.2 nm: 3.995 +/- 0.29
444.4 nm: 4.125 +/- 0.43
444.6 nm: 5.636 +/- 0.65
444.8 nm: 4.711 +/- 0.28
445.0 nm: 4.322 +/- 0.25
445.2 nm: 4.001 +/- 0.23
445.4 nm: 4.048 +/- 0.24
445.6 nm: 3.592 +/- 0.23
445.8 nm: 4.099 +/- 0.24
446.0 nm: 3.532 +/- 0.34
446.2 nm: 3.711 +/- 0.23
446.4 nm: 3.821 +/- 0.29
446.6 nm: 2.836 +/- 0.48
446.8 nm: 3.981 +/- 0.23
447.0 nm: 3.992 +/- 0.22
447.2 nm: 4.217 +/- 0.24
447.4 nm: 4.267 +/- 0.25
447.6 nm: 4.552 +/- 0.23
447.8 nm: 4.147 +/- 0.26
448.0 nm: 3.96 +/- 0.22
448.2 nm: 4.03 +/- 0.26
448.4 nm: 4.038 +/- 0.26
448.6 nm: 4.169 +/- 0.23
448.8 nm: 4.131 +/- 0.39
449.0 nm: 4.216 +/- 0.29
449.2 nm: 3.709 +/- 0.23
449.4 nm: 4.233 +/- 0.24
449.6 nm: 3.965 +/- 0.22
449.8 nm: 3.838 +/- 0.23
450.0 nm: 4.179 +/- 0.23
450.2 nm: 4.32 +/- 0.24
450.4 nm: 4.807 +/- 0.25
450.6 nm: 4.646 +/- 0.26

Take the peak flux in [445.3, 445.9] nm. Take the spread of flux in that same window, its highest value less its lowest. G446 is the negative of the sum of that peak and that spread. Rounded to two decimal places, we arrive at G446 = -4.61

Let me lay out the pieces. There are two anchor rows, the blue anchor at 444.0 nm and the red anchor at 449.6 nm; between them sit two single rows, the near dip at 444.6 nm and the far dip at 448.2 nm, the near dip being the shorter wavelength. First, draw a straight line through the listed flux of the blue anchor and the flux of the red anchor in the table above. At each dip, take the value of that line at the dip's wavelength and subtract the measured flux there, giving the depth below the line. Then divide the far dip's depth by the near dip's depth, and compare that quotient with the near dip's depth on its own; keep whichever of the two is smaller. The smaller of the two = -1.7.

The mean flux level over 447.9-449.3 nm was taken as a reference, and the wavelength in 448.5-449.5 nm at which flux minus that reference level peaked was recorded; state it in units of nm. 449.4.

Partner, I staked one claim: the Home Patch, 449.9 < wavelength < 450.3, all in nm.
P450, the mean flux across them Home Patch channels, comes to 4.25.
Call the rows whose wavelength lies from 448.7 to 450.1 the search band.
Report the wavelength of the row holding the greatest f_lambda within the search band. 449.4 nm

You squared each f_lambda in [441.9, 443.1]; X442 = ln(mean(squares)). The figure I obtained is 2.89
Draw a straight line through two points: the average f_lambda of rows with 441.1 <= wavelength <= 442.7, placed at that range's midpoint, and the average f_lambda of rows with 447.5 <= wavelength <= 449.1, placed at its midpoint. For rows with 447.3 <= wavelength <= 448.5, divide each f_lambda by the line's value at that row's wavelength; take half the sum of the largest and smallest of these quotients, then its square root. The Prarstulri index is 1.01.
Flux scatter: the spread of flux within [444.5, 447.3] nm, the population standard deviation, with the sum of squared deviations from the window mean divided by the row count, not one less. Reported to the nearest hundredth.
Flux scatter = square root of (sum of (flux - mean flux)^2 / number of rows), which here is 0.61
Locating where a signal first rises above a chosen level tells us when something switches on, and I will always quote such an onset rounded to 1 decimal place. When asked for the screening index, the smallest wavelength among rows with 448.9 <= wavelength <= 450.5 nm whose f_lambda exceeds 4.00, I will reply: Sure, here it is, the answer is 449.0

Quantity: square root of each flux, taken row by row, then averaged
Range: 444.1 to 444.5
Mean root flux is 2.01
